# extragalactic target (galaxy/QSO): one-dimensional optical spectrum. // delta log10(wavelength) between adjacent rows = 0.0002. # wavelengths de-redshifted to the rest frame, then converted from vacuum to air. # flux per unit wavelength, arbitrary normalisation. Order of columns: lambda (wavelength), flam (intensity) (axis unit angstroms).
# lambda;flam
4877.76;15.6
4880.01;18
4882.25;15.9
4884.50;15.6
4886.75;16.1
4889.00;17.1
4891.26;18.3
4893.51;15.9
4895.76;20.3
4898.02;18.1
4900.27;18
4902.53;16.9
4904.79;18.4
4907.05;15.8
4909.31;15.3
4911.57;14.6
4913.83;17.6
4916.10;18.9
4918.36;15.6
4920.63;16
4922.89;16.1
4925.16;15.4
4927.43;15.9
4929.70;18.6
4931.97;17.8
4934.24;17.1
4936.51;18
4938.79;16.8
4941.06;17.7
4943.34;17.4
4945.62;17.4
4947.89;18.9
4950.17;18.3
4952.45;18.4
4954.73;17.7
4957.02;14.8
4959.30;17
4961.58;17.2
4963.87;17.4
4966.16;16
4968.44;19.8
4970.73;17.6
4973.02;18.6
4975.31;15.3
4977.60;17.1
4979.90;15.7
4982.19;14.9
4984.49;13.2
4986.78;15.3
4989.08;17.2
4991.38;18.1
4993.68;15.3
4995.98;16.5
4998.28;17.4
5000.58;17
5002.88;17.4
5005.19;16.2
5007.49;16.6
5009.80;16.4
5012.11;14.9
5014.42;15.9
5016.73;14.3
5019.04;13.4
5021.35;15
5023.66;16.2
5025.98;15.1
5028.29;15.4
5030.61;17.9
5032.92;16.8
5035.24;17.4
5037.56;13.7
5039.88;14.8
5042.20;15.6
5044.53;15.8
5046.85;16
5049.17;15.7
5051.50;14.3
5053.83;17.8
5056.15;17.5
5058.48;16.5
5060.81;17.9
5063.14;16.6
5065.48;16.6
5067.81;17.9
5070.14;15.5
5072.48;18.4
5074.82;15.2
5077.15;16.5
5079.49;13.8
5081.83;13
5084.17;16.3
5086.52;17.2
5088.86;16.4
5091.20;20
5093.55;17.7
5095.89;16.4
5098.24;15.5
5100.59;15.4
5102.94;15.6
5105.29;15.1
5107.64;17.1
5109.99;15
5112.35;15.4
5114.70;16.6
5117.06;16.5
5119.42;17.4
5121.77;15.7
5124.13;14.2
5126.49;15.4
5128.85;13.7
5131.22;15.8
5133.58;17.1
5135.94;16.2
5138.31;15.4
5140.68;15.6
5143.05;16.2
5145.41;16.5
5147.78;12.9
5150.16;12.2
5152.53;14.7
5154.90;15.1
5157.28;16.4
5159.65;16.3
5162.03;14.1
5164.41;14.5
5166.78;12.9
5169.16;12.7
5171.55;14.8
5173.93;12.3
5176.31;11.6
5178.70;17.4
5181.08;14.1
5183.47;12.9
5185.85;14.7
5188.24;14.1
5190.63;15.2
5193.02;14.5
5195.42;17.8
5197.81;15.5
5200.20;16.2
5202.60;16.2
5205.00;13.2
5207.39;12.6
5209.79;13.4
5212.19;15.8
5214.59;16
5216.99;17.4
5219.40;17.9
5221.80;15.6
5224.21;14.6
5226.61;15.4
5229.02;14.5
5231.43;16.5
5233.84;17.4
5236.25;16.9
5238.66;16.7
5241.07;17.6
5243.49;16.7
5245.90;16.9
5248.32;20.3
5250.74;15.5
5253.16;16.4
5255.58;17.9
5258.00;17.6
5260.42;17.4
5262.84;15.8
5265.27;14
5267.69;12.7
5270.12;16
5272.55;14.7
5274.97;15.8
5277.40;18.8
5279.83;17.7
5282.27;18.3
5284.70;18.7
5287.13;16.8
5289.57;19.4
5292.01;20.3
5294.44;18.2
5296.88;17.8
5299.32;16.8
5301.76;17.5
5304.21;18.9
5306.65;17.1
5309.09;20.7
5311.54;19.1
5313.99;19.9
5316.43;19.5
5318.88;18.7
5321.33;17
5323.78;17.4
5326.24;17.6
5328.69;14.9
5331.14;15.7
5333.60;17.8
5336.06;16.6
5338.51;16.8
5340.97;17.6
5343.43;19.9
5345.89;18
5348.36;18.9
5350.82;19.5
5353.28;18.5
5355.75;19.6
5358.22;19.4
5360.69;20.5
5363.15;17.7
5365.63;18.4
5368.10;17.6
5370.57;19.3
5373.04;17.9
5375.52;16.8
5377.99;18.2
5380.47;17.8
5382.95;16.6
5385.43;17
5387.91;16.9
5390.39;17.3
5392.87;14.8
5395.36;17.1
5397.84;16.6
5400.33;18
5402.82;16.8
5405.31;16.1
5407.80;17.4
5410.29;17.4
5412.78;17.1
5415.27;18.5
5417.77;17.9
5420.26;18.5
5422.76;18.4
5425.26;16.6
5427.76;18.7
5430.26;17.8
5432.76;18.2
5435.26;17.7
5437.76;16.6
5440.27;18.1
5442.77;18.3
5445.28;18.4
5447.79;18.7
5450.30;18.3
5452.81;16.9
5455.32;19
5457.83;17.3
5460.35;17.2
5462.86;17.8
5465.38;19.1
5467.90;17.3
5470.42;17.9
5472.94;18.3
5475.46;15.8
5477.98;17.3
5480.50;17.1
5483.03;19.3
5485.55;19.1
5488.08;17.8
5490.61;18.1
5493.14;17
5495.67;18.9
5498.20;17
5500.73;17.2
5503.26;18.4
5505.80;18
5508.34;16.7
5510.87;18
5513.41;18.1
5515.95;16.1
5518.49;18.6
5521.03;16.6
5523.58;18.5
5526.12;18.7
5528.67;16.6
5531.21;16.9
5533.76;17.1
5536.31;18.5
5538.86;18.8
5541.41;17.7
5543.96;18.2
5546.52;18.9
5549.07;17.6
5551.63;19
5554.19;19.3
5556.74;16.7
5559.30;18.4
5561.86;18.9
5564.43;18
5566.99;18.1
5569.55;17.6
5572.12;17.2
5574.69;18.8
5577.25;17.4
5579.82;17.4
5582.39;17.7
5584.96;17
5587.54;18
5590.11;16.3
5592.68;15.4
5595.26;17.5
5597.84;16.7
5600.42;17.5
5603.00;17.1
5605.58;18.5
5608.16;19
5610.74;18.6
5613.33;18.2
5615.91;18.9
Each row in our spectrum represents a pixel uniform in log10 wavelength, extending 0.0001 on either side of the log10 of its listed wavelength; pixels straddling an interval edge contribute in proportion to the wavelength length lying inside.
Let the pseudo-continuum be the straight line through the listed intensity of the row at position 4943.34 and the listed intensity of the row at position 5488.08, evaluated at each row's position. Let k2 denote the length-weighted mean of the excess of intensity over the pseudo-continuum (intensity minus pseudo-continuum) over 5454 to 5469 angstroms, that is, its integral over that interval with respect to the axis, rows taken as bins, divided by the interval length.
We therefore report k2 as 0.2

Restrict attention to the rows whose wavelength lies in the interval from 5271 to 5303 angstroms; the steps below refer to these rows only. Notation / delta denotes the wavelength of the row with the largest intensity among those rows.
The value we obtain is 5292.01 angstroms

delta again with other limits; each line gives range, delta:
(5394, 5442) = 5427.76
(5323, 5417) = 5360.69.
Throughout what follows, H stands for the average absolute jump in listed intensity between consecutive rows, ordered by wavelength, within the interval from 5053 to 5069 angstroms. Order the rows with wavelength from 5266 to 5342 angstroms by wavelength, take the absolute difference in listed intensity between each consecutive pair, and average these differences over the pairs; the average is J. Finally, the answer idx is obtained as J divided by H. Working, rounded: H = 0.88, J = 1.36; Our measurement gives 1.5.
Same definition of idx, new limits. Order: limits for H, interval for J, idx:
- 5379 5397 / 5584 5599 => 1.1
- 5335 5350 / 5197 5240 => 0.9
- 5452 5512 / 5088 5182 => 1.2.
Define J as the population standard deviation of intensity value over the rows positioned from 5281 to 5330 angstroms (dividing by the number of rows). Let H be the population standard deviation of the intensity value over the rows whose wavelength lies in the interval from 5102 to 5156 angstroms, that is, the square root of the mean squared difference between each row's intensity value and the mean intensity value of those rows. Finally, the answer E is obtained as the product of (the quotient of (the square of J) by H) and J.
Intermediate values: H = 1.3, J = 1.37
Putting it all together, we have 2.0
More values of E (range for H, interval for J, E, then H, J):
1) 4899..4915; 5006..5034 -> 1.2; 1.3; 1.17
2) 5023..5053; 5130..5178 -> 4.0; 1.1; 1.64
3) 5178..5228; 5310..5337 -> 2.2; 1.5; 1.50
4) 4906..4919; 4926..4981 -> 1.1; 1.5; 1.16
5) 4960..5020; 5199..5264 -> 2.8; 1.5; 1.60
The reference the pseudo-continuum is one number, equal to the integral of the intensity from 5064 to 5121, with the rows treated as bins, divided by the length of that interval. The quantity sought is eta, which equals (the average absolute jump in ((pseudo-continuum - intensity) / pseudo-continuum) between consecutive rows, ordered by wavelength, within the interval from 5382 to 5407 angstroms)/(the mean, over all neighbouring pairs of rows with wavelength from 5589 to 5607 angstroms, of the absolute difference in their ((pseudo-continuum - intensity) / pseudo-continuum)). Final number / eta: 1.0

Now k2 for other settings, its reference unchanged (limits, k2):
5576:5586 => -0.5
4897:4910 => -0.2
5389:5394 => -1.6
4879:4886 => -0.9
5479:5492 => 0.5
